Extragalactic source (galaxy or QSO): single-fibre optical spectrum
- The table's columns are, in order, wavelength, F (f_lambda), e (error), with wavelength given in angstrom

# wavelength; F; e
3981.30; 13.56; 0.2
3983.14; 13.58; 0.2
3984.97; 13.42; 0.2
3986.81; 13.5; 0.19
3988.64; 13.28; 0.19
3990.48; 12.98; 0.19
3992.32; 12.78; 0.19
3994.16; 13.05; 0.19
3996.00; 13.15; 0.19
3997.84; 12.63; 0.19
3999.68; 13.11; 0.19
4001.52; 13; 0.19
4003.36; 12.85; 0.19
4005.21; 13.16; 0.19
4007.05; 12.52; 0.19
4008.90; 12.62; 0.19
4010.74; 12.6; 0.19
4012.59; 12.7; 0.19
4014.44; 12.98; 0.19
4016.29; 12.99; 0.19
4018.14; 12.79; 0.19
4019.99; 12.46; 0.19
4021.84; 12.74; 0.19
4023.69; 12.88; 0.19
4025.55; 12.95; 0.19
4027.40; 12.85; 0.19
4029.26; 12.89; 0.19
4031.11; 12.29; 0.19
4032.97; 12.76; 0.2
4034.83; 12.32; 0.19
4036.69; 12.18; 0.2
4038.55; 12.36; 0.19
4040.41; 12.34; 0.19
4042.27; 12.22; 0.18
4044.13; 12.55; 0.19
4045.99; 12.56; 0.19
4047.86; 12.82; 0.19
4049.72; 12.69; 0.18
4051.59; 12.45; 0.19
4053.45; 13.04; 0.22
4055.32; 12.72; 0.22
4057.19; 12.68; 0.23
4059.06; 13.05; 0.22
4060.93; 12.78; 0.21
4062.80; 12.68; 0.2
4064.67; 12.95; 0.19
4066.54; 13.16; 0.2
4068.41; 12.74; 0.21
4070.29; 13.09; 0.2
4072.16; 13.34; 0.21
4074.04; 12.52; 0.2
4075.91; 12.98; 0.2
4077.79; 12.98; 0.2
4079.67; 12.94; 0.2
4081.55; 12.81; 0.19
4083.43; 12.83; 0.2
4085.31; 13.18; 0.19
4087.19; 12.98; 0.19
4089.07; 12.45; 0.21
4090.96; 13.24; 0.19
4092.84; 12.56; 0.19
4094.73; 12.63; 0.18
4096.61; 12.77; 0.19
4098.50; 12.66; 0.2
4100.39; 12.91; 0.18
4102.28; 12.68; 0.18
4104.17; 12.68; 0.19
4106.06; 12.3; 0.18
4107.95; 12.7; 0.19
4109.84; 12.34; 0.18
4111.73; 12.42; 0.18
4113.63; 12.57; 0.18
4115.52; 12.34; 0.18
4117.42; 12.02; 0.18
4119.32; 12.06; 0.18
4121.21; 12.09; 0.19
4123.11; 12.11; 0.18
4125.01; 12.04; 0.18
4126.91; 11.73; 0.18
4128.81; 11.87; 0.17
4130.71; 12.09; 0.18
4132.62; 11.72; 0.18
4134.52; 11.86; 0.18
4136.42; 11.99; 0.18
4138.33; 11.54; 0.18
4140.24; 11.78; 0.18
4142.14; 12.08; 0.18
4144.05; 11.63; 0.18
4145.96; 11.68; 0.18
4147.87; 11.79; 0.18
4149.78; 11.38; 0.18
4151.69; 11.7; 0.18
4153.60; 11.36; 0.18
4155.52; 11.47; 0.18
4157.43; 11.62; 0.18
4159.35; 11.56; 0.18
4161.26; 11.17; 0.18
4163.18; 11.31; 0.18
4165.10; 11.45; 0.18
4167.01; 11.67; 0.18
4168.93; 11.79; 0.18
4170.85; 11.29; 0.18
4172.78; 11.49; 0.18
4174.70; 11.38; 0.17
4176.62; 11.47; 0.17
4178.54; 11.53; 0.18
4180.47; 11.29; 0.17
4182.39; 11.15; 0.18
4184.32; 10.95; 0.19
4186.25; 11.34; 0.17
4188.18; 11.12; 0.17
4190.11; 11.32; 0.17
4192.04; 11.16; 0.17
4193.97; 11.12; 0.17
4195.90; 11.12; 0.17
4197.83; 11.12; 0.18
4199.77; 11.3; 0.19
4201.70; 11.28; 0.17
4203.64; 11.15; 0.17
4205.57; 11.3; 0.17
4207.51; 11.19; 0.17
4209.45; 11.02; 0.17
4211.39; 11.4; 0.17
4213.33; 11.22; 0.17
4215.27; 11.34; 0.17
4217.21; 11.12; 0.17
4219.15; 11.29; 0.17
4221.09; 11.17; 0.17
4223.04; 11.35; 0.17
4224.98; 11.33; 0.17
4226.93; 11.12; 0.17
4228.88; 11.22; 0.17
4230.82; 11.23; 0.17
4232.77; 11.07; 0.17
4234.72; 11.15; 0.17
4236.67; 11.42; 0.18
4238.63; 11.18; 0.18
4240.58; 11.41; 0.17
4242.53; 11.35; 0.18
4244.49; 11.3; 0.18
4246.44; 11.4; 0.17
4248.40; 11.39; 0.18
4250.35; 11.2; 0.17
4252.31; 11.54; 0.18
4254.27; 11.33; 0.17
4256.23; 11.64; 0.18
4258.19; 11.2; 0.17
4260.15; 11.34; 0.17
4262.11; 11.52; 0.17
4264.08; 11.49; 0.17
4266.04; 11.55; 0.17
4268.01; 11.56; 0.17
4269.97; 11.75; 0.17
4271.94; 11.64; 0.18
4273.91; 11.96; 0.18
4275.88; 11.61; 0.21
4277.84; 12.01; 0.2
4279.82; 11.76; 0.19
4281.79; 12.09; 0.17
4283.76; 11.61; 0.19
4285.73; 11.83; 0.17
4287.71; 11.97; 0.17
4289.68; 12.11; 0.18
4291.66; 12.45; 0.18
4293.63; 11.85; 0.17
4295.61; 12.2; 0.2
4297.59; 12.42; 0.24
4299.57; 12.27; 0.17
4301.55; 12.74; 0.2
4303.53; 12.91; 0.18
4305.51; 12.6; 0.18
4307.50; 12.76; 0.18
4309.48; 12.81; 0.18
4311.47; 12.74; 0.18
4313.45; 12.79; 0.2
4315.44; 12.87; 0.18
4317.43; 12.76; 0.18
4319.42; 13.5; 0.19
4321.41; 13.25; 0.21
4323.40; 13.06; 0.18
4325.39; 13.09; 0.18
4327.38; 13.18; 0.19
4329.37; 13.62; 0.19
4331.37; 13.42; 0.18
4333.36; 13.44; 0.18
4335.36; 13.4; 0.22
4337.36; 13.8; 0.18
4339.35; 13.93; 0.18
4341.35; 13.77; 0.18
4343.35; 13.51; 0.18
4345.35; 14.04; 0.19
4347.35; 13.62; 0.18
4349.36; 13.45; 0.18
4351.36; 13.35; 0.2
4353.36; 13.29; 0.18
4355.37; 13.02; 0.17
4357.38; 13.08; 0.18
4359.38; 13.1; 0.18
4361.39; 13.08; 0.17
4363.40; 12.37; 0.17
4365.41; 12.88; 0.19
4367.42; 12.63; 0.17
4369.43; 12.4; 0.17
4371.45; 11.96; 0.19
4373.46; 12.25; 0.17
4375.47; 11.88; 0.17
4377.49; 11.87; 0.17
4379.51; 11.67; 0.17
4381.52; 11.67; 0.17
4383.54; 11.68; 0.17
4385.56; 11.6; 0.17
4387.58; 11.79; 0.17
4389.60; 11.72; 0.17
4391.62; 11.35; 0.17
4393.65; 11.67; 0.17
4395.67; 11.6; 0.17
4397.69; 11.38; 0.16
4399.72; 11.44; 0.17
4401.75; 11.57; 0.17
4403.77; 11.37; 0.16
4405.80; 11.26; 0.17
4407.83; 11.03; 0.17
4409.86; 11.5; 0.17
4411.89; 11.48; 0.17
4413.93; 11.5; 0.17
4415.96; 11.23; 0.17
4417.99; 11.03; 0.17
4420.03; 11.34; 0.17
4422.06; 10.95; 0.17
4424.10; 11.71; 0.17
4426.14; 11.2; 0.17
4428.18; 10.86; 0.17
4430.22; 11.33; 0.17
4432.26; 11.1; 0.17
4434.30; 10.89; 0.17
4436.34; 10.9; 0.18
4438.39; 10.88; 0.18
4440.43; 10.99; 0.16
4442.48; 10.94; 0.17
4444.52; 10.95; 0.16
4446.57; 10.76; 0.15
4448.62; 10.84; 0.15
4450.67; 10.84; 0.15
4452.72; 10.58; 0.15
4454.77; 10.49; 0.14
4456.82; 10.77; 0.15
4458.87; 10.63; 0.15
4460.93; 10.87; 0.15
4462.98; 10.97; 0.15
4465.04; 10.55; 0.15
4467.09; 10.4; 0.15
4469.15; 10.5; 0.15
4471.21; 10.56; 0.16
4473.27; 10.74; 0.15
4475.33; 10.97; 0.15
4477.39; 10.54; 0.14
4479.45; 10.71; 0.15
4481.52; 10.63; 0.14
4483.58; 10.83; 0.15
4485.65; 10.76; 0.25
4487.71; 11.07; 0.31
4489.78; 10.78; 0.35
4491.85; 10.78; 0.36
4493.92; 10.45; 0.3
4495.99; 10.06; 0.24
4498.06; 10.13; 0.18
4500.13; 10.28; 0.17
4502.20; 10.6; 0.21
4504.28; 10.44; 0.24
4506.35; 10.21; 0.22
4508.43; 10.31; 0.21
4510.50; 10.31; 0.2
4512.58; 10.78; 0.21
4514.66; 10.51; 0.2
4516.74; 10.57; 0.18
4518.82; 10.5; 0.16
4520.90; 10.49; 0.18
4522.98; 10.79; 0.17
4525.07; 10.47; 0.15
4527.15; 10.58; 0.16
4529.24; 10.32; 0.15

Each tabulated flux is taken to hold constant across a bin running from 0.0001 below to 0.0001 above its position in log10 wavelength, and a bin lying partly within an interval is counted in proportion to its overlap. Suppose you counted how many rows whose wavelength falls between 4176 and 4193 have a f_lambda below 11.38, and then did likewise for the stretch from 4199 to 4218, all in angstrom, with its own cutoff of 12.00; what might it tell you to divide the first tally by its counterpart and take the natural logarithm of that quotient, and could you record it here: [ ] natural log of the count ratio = -0.36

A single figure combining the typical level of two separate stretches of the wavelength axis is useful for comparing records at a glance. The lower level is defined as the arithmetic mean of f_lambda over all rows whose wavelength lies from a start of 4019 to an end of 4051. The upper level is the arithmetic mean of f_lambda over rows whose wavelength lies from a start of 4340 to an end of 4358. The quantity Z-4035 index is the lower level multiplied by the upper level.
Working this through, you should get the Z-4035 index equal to 169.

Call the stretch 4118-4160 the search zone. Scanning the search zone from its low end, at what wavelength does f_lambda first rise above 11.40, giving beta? 4119.32 angstrom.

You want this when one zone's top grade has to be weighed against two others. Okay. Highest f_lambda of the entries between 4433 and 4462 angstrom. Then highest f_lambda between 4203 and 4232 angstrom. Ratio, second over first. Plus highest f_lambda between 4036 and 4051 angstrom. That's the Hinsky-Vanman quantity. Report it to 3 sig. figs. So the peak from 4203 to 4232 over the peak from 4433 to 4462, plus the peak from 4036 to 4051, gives 13.9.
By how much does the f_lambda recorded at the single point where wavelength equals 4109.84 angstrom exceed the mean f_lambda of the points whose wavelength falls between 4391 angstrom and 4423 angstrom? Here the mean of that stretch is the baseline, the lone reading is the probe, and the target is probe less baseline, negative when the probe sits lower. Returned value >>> 1.0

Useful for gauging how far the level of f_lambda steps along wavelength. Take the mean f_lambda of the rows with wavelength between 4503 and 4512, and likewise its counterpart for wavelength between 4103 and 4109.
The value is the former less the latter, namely -2.2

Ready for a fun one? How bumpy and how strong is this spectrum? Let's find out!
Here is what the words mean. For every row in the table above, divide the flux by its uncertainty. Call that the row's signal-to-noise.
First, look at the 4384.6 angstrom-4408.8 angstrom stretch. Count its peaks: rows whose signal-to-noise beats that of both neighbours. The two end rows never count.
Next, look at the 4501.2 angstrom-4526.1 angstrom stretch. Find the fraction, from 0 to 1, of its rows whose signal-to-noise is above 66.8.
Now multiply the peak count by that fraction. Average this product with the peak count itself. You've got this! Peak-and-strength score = 2.2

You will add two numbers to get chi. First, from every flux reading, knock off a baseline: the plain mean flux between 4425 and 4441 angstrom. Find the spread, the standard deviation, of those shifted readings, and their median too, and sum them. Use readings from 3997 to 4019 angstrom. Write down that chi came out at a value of 2.0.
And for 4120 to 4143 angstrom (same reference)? 1.1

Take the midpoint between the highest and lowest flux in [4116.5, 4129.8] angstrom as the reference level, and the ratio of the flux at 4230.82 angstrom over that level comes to 0.94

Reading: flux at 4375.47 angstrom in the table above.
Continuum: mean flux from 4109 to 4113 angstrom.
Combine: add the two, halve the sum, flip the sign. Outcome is -12.1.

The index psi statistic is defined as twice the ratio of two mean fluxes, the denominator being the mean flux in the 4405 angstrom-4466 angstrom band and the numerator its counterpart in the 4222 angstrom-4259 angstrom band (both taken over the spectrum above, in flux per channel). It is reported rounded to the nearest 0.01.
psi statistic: 2.05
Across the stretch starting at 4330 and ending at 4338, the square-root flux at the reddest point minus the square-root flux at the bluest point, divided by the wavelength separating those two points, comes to 0.0086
